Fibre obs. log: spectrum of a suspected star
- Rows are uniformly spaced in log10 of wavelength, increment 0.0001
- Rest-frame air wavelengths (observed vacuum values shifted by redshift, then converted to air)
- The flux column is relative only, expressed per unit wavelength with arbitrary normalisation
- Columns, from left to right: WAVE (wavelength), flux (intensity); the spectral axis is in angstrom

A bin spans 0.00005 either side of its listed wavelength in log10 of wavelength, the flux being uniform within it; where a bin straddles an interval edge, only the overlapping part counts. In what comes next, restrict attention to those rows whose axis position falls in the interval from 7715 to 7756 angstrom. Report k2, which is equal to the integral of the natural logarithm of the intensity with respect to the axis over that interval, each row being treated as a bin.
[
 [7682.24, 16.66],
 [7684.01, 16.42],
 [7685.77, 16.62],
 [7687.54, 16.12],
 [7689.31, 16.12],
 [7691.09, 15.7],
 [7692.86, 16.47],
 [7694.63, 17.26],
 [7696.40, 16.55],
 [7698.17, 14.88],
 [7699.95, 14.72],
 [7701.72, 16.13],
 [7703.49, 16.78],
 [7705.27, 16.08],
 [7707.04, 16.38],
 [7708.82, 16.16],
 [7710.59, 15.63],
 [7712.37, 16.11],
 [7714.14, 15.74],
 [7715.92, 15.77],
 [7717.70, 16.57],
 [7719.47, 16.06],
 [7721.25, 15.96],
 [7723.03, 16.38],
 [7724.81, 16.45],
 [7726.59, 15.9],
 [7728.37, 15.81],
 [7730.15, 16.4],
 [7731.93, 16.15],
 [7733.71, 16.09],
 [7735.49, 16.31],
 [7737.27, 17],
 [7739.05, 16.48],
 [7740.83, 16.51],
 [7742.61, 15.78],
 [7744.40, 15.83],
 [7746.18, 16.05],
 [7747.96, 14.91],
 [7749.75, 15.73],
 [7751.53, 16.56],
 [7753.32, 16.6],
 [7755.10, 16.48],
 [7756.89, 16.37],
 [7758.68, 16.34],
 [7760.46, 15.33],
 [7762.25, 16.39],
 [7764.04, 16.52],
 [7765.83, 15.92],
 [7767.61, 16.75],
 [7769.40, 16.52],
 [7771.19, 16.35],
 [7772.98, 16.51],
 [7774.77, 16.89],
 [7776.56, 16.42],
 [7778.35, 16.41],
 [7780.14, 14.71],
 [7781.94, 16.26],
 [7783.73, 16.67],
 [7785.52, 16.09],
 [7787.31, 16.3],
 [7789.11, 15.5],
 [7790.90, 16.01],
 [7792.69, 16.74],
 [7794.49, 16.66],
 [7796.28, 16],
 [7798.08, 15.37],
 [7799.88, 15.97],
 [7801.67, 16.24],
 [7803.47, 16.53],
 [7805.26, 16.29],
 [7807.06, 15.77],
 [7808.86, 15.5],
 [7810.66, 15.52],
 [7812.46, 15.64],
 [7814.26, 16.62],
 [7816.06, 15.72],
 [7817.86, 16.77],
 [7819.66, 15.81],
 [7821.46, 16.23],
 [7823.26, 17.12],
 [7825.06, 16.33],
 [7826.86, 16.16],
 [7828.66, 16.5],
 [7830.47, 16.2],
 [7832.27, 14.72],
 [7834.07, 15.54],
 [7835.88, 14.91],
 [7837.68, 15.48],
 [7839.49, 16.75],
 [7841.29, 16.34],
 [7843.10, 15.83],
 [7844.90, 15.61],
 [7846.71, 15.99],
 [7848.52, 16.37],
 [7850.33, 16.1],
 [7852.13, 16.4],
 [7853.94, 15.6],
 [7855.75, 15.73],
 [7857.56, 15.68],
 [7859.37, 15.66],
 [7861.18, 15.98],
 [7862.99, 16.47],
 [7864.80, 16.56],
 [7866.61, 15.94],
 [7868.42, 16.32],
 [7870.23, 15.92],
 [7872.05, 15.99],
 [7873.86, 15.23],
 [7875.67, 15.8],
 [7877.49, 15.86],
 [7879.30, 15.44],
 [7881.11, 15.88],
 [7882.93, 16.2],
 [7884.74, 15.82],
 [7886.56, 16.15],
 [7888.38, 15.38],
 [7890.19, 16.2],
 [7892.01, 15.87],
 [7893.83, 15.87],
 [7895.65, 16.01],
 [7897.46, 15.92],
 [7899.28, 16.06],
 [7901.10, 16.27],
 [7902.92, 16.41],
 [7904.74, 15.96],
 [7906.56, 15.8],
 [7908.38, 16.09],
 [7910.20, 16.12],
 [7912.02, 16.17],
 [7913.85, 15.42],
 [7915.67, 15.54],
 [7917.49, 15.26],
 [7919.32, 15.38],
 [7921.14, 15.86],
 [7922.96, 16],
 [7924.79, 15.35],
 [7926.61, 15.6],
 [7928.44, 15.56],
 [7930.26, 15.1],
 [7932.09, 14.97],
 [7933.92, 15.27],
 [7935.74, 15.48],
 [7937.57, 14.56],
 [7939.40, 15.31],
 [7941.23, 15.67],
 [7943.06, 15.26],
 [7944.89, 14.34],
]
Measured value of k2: 114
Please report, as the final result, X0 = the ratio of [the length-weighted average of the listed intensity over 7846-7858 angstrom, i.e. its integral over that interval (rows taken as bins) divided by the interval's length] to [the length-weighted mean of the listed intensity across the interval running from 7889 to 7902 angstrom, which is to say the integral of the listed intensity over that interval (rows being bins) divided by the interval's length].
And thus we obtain 1.00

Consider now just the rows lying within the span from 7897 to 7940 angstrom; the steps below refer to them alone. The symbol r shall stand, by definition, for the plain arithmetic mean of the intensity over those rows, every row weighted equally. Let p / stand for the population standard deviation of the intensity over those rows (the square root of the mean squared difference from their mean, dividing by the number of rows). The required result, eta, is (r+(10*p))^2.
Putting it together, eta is 405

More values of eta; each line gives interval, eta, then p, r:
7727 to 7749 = 443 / 0.49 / 16.11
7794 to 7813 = 404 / 0.42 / 15.95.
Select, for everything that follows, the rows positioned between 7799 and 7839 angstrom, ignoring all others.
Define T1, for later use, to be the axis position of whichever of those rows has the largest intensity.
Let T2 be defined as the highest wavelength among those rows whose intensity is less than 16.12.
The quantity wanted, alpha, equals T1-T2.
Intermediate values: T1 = 7823.26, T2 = 7837.68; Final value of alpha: -14.4 angstrom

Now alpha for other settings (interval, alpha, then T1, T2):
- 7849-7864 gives 1.8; 7862.99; 7861.18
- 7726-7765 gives -23.2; 7737.27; 7760.46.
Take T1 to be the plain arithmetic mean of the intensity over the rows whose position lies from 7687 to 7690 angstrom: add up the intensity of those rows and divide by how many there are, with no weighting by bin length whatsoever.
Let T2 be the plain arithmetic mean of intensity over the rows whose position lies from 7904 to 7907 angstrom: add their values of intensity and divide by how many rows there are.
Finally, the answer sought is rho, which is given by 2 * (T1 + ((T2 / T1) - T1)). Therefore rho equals 1.97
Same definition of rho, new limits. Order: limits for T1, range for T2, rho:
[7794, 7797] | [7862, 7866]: 2.02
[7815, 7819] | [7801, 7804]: 2.02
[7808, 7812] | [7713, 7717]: 2.03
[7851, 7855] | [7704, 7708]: 2.03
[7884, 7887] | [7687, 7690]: 2.02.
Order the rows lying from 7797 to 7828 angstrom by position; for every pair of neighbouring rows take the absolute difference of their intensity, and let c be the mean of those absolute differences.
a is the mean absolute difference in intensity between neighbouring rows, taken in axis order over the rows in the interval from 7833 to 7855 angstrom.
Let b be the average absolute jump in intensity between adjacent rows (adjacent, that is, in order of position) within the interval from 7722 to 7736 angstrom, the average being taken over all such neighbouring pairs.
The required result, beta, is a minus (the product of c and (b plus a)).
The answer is 0.11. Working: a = 0.522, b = 0.26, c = 0.531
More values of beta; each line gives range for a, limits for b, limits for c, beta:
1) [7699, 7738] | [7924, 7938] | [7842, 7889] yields 0.16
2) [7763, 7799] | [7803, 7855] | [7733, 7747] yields 0.16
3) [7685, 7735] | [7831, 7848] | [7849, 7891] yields 0.06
